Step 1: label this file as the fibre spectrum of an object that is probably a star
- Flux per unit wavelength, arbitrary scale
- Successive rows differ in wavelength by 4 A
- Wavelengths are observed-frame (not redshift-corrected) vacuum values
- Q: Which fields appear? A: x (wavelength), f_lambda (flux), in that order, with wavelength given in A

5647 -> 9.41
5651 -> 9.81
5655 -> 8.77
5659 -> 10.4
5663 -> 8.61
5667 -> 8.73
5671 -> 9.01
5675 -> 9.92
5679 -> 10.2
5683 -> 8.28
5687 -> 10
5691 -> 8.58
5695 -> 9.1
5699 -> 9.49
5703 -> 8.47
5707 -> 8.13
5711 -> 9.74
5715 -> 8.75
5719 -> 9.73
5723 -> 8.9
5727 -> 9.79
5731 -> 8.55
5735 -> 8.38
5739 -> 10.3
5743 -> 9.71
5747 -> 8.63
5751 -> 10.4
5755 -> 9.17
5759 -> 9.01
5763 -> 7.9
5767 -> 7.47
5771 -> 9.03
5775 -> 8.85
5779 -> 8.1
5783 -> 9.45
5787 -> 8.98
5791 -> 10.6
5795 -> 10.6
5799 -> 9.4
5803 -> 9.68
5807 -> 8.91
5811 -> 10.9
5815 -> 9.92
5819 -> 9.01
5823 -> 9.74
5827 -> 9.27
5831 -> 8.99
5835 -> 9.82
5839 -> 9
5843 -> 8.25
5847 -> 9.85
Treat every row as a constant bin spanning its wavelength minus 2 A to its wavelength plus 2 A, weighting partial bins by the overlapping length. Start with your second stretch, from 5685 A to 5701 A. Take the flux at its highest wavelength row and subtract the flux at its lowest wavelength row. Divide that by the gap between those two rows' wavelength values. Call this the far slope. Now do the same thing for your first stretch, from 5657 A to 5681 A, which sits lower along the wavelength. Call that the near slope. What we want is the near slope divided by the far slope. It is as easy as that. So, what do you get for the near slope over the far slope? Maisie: 0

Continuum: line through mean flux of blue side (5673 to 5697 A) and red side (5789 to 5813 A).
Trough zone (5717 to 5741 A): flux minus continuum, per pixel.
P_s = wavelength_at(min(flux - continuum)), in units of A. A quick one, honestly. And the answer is 5735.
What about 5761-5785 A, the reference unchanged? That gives 5767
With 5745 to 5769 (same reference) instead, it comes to 5767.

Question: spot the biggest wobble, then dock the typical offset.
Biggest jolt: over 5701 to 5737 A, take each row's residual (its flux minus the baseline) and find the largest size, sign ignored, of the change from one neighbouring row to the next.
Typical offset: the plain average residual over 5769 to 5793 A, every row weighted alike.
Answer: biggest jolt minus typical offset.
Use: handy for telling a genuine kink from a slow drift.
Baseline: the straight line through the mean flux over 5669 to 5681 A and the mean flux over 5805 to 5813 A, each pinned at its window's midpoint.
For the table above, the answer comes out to 2.3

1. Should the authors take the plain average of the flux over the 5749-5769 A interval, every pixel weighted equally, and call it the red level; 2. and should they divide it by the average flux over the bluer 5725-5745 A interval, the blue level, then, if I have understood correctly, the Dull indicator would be 0.94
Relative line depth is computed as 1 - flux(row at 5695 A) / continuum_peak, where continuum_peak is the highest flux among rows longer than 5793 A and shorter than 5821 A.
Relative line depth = 0.17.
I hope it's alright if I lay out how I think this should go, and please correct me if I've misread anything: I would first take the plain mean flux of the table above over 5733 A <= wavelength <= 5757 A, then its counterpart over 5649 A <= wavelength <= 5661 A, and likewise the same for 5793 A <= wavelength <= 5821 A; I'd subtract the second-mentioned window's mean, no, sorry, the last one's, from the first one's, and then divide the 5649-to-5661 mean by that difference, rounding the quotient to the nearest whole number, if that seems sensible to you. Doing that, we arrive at -28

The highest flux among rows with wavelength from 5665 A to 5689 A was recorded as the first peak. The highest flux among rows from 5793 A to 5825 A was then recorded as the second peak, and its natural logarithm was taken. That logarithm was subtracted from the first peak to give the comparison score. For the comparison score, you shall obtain 7.81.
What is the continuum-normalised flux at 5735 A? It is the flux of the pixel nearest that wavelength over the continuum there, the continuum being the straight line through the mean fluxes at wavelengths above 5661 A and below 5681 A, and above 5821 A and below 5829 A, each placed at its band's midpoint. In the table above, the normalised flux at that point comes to 0.893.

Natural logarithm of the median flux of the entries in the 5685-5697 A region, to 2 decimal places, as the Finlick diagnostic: 2.21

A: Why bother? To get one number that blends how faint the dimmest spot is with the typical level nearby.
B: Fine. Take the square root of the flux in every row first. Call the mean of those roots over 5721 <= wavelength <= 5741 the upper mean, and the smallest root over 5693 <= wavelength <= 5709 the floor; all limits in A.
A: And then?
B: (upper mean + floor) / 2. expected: 2.940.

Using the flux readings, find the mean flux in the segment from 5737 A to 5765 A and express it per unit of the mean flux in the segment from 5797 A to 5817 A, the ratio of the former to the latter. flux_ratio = 0.95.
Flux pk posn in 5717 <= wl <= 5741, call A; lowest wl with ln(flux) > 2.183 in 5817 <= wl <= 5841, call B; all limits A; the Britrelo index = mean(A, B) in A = 5779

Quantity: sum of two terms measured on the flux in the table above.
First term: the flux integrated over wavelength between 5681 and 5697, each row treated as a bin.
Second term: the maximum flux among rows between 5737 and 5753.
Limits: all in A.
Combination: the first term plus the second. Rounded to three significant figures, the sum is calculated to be 154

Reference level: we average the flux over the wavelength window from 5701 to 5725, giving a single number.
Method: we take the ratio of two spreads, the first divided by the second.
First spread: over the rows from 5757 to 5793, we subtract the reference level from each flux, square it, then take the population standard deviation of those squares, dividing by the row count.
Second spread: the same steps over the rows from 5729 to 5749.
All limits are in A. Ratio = 1.5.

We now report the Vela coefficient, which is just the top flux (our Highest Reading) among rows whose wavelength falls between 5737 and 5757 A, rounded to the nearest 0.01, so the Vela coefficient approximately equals 10.40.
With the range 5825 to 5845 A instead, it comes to 9.82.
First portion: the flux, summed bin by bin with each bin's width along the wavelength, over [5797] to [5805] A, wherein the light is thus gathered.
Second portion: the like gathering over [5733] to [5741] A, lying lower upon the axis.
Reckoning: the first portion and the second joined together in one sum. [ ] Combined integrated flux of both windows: 151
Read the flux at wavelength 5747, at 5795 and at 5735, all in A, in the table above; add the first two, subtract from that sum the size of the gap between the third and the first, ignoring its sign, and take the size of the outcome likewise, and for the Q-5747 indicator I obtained 19.0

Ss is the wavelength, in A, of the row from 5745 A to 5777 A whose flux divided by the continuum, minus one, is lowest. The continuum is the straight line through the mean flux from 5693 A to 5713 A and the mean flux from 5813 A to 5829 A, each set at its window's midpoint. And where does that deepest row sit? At 5767 A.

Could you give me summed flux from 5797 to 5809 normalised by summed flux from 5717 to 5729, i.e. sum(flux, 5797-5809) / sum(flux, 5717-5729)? 0.98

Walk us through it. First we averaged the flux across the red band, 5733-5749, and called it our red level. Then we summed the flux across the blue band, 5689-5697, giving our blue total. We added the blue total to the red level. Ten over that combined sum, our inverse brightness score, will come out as 0.37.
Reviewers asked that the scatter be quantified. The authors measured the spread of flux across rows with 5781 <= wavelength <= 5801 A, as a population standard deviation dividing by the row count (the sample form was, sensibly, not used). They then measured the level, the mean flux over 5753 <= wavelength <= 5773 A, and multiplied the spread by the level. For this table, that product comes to 5.7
